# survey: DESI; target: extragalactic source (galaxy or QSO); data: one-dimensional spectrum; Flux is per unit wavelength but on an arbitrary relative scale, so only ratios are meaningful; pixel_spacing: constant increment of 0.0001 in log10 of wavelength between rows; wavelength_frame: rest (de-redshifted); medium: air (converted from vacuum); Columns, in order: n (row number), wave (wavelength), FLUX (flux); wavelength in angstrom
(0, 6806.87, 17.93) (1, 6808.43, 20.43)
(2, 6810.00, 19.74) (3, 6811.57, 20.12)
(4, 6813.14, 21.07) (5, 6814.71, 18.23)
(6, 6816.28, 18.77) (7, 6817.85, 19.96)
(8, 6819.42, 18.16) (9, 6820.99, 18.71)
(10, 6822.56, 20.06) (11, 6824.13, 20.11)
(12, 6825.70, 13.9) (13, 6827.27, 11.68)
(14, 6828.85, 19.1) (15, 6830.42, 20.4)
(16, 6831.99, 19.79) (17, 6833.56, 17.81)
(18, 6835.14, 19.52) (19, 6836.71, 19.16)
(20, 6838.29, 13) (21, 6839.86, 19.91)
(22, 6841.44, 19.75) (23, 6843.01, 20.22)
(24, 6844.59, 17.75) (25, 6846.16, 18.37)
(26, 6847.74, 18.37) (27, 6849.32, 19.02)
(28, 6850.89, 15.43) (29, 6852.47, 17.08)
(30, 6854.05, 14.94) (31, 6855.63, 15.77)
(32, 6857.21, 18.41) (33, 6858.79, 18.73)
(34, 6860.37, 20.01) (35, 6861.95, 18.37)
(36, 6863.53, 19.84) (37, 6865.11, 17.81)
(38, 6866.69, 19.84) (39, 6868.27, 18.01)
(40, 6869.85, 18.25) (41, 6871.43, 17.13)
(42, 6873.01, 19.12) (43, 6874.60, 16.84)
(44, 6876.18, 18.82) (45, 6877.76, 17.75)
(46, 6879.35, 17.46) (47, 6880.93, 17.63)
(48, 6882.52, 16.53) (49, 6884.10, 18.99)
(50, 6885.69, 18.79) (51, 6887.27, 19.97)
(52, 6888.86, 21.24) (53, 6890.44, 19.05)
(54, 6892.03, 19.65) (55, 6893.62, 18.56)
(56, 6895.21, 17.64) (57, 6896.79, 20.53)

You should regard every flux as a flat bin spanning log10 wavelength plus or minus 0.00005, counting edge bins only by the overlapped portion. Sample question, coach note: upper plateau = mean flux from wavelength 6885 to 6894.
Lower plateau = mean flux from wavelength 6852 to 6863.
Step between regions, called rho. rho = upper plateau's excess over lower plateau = 1.9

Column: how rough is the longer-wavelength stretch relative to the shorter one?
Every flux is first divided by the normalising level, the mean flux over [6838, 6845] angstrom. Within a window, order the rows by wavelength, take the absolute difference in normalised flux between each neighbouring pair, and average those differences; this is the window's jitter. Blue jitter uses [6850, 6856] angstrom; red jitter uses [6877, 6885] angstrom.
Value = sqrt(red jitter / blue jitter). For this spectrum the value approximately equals 0.81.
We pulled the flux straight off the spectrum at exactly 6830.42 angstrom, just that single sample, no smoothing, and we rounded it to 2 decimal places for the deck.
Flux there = 20.40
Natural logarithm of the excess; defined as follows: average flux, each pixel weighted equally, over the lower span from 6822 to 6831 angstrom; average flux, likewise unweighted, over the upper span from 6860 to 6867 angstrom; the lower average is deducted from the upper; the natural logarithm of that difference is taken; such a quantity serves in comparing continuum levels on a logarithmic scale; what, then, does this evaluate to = 0.5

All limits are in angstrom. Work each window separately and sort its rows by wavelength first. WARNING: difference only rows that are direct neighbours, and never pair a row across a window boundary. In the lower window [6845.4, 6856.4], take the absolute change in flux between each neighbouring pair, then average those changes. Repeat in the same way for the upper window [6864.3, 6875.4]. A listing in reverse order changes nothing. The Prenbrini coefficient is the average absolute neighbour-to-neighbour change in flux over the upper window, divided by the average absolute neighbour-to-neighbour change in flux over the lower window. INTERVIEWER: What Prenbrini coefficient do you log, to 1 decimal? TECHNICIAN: 1.1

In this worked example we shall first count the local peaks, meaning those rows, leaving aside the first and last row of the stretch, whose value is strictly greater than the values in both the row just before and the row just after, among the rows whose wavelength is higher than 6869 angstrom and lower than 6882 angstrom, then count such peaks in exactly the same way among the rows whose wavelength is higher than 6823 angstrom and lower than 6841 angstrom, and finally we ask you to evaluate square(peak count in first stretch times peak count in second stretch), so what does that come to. 16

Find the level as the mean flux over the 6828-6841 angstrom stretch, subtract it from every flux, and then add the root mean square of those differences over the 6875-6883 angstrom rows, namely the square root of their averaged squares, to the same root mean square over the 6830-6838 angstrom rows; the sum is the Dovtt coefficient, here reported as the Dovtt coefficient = 2.3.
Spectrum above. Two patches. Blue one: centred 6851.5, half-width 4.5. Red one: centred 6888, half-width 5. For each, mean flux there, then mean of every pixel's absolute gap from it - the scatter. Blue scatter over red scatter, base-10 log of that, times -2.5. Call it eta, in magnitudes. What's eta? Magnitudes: -0.79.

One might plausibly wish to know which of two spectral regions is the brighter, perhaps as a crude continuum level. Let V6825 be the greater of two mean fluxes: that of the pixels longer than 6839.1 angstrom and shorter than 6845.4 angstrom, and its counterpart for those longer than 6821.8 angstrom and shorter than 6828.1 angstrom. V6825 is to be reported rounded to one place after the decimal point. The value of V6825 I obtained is 19.4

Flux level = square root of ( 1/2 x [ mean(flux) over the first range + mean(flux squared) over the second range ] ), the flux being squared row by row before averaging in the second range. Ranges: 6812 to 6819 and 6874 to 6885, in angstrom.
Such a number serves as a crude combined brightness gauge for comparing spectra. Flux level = 12.9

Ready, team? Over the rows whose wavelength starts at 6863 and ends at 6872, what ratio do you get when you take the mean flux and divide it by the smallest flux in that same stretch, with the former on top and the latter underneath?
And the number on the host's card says 1.08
